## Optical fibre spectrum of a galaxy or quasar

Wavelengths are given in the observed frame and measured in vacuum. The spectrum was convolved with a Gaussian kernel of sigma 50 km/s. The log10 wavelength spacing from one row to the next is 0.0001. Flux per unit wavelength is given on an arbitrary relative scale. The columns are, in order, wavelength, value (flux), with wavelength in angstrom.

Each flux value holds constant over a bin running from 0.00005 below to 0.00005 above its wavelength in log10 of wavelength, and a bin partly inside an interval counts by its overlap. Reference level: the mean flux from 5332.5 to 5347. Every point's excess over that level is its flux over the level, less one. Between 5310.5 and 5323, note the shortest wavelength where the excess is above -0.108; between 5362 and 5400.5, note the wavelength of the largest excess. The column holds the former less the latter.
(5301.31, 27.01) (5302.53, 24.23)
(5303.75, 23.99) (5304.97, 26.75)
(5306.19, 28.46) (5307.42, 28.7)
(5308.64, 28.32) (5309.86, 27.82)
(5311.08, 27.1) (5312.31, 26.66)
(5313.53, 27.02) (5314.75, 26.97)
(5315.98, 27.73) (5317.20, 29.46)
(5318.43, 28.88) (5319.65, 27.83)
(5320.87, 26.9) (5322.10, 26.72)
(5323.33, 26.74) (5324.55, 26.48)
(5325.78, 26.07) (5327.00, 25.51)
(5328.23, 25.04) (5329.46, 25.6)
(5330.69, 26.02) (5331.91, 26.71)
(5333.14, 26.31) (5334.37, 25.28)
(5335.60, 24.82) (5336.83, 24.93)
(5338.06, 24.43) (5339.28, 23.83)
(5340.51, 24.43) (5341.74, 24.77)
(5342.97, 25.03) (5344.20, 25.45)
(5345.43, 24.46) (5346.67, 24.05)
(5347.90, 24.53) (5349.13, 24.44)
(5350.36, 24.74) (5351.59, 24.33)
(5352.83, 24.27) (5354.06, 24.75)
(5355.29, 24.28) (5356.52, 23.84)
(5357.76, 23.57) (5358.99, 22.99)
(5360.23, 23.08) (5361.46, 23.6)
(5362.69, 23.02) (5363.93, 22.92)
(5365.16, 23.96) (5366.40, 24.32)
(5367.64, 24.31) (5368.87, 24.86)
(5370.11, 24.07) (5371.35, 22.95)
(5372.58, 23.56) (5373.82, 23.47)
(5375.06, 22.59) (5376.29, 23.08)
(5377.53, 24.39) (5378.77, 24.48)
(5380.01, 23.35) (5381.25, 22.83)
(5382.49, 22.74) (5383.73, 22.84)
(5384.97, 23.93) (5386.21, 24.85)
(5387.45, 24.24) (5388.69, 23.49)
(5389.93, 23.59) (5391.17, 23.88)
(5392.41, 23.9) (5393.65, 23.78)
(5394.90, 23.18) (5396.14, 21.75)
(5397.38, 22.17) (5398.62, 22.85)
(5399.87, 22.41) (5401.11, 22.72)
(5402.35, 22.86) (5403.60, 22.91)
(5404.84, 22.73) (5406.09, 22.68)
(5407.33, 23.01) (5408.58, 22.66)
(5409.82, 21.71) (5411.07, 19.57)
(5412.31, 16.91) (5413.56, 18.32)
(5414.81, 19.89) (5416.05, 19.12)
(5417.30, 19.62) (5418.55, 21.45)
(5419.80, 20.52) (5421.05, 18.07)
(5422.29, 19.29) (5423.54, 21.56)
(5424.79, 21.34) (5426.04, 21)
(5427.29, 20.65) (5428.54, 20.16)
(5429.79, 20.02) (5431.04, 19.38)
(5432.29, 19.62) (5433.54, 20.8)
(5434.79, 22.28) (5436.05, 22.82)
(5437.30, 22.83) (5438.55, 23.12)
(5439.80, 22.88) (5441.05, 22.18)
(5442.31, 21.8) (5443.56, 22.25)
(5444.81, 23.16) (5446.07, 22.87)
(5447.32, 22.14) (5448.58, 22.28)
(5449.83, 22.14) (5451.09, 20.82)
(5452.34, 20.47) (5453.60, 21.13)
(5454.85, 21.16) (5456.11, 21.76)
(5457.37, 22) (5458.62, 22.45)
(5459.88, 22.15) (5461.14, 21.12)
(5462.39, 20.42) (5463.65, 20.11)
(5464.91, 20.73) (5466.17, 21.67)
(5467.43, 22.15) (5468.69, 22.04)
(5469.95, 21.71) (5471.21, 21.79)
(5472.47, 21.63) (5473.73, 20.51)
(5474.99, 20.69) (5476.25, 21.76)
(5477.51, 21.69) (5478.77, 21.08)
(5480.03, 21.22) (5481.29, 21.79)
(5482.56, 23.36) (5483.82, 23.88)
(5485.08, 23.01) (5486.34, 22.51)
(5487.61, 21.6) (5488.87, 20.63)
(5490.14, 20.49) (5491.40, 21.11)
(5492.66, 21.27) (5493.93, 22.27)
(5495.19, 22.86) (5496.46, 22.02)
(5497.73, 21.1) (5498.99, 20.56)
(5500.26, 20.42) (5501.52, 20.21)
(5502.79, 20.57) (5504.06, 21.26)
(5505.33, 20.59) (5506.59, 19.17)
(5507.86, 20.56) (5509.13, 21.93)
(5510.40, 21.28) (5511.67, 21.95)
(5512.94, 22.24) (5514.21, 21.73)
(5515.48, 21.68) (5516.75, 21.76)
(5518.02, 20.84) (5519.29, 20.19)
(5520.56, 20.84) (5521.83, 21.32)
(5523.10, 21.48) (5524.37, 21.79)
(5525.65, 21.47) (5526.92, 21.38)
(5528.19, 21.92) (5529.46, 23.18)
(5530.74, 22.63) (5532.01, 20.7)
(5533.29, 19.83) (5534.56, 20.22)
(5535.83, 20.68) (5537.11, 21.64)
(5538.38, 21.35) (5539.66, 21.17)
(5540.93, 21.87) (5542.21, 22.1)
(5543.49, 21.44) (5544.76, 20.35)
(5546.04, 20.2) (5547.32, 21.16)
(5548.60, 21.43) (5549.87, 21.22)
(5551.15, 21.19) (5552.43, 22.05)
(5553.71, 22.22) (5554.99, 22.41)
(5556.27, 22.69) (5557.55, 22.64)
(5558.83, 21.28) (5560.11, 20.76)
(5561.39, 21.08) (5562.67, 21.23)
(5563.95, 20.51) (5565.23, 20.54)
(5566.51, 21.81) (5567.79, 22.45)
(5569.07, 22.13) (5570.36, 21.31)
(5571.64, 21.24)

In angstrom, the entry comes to -57.8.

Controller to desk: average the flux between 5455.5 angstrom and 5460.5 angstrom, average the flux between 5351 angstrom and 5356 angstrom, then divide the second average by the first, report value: 1.10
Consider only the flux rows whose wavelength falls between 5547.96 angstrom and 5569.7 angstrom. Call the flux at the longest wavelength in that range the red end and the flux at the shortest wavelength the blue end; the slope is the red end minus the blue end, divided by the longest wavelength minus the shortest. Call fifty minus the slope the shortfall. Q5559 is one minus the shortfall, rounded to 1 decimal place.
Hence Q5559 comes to -49.0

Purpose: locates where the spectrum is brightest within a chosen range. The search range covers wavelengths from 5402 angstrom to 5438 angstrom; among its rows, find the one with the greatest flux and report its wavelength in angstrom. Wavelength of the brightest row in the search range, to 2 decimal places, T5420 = 5407.33 angstrom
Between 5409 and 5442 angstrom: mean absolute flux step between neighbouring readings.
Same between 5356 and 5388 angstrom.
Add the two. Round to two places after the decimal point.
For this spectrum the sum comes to 1.54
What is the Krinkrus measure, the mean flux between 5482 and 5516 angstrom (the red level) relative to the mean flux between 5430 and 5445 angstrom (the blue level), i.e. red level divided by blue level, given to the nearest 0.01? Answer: 0.98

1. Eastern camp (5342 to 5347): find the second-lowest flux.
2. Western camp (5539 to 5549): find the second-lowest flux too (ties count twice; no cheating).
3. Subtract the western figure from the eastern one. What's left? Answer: 4.1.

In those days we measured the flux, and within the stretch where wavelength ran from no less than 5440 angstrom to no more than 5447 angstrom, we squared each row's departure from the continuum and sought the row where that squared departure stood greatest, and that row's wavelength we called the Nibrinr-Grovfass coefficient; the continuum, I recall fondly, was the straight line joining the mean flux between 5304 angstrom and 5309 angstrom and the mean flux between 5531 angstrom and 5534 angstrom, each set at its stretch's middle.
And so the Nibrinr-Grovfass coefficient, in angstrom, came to 5442.31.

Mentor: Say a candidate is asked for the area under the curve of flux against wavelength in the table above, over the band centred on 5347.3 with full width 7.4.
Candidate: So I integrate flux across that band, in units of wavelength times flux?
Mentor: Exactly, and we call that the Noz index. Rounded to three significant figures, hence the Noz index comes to 182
